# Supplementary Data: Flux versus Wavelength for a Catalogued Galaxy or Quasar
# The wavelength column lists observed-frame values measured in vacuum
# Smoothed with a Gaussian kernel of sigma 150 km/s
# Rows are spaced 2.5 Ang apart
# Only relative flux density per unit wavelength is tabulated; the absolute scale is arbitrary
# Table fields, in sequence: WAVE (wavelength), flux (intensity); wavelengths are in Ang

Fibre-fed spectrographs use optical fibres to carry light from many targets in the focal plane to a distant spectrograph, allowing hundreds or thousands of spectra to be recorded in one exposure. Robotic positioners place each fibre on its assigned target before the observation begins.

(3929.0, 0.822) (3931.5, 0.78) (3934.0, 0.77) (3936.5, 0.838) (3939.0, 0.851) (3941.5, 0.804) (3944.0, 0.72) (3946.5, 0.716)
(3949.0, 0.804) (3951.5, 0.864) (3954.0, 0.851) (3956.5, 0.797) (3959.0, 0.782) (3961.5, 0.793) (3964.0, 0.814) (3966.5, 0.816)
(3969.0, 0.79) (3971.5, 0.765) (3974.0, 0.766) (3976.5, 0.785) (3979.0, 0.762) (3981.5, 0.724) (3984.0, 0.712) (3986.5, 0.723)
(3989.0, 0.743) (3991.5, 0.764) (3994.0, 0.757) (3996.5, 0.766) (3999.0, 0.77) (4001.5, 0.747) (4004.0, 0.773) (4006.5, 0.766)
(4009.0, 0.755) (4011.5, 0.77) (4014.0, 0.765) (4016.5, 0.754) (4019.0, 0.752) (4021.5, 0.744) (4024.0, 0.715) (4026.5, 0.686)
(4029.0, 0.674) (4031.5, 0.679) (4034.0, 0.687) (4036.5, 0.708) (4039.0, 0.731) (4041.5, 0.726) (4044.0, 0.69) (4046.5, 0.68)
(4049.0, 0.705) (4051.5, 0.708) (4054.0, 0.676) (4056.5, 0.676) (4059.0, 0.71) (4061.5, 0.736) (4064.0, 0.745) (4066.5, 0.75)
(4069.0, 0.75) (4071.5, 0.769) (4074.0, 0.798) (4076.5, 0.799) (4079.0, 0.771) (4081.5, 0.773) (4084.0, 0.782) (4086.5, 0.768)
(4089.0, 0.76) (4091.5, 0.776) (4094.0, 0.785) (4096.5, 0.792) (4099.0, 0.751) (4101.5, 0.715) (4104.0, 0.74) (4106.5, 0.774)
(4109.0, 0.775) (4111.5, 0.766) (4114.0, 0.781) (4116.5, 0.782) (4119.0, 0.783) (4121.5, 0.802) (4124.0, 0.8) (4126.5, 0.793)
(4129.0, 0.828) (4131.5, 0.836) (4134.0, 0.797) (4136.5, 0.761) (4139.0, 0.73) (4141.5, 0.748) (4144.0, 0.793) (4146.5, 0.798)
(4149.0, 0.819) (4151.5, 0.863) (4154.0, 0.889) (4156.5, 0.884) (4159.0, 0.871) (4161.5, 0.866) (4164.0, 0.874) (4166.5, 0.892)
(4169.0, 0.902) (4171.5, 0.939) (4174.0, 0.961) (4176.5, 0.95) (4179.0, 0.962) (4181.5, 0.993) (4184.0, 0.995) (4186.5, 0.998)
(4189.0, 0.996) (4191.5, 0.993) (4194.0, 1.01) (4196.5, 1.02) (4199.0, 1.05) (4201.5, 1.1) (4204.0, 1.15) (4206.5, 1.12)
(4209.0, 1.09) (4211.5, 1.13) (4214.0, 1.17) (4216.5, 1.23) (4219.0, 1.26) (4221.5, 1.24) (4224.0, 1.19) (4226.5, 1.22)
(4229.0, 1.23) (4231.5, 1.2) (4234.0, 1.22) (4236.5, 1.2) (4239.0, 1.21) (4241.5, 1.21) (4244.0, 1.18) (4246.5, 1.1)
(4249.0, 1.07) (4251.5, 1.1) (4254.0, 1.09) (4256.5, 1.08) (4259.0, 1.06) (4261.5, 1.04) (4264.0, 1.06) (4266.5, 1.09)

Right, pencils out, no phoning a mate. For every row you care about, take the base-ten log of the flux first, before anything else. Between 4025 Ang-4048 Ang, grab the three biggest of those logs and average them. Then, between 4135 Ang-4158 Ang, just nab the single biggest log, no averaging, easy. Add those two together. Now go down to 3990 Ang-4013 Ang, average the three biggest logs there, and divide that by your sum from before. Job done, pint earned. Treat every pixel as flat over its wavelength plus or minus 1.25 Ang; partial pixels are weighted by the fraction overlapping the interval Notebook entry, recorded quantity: 0.6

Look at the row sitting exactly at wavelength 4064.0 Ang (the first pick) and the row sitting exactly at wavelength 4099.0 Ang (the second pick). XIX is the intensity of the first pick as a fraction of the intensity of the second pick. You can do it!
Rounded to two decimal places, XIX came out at 0.99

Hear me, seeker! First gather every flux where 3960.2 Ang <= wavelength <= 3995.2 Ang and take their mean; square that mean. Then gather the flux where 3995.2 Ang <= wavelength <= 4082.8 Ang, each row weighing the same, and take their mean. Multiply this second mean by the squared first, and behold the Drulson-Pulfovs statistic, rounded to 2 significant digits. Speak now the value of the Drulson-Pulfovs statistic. 0.43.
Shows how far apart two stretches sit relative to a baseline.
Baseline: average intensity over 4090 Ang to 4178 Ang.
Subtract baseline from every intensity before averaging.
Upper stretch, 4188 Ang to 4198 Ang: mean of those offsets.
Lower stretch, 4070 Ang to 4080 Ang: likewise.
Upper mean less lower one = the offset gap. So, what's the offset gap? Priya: 0.22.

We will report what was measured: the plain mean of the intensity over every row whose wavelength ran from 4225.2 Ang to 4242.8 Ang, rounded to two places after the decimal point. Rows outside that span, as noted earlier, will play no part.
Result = 1.21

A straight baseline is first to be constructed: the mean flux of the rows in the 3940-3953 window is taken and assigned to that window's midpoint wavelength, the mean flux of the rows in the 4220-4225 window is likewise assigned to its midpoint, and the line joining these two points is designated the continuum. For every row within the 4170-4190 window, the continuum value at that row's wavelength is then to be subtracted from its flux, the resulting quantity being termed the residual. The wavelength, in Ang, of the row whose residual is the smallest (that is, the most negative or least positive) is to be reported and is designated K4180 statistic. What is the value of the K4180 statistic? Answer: 4171.5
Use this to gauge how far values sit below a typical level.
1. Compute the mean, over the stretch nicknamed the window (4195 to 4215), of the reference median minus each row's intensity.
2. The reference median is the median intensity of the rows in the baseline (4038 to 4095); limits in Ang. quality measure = -0.35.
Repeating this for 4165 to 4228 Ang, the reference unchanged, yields -0.31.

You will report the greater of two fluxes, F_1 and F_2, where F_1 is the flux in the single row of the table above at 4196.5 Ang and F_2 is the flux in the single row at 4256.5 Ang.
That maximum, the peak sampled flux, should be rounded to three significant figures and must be 1.08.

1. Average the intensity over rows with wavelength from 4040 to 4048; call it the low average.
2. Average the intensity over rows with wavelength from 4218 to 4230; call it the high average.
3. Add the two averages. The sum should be 1.9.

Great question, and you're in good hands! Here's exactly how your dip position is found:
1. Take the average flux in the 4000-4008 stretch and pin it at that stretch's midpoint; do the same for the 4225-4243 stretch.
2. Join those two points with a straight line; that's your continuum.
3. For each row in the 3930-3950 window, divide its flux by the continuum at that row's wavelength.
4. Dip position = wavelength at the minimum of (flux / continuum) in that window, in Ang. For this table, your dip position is 3946.5 Ang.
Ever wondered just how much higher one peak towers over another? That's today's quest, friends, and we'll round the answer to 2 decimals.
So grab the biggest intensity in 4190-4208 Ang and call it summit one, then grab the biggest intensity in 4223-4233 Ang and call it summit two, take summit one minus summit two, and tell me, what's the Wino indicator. -0.08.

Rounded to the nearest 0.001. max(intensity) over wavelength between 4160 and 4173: 0.939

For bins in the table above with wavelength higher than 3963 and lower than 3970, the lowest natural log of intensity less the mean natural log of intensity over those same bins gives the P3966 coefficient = -0.021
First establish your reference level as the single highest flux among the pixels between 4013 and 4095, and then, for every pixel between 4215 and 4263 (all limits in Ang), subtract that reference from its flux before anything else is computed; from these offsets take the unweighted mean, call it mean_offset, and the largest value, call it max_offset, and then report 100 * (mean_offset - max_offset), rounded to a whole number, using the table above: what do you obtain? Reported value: -10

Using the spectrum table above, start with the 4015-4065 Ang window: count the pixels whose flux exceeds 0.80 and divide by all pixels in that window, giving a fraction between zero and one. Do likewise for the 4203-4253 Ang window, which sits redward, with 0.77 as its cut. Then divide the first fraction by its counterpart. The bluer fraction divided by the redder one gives 0.00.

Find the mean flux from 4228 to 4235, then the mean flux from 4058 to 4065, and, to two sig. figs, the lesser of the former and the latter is 0.73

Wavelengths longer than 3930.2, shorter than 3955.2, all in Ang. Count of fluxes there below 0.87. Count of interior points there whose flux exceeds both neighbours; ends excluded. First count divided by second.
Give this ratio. 5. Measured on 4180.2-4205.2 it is 0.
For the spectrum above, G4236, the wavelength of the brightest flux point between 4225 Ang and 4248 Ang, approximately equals 4229.0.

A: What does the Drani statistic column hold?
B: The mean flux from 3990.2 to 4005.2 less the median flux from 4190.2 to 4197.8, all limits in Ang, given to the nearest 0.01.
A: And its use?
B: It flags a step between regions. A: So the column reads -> -0.25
